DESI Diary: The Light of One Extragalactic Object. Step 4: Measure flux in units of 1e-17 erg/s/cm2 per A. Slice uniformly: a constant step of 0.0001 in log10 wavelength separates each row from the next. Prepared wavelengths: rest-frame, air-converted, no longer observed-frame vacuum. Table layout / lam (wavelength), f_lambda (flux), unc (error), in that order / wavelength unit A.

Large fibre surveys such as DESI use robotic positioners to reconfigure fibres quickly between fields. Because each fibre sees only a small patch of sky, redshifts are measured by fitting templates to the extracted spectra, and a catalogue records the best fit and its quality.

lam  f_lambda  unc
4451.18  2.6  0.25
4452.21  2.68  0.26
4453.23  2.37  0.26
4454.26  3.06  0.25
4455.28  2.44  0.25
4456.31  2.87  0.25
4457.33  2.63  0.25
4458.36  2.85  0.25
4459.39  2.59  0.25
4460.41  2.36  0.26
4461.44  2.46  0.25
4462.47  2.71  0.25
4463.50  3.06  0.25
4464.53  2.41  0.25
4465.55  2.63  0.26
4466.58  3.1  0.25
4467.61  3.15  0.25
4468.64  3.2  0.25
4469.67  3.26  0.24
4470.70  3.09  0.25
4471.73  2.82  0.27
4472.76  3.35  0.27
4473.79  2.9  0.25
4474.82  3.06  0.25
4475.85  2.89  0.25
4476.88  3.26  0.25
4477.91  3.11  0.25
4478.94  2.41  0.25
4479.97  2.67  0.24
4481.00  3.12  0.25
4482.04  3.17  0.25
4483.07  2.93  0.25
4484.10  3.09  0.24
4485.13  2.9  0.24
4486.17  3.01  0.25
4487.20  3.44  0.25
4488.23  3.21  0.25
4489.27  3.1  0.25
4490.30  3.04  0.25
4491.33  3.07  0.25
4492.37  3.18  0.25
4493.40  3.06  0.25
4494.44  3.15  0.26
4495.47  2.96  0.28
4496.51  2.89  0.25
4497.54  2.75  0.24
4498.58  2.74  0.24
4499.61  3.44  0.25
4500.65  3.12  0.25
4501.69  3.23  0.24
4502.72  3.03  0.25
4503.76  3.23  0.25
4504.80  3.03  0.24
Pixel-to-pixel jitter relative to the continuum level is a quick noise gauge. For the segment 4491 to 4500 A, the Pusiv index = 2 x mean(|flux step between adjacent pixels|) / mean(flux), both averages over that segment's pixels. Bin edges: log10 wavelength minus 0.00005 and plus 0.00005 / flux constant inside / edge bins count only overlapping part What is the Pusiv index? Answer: 0.118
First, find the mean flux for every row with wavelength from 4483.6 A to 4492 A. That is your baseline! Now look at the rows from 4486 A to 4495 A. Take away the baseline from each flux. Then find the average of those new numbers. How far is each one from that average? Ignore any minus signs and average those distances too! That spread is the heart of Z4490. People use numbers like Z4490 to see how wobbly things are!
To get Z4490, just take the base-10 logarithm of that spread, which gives -1.03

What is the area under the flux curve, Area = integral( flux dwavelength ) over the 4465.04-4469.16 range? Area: 12.4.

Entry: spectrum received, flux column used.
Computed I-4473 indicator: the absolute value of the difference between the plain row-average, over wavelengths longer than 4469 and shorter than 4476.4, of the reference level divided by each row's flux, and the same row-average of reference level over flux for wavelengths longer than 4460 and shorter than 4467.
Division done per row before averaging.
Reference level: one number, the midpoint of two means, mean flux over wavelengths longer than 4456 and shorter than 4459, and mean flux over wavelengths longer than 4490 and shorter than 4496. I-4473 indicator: 0.14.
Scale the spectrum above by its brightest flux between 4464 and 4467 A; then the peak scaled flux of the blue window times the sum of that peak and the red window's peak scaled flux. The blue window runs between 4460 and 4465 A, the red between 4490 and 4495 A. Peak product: 1.99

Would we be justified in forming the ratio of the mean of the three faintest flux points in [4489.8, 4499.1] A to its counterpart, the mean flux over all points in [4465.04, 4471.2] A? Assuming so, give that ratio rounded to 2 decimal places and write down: 0.91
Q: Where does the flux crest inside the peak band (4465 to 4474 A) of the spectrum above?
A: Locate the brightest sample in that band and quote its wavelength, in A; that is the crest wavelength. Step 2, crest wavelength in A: 4472.76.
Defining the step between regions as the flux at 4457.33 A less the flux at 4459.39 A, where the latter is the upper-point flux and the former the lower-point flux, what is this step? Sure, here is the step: 0.0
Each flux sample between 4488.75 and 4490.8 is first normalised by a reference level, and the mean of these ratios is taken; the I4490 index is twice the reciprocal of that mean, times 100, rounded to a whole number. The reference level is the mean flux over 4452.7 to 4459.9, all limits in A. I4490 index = 175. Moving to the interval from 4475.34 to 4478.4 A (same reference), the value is 174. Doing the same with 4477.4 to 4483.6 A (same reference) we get 185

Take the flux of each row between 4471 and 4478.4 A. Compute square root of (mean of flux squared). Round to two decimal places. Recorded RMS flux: 3.06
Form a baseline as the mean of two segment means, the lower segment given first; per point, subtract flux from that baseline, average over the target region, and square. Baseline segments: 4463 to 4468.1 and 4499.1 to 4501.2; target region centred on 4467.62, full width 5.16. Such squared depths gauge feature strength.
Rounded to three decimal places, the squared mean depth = 0.000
